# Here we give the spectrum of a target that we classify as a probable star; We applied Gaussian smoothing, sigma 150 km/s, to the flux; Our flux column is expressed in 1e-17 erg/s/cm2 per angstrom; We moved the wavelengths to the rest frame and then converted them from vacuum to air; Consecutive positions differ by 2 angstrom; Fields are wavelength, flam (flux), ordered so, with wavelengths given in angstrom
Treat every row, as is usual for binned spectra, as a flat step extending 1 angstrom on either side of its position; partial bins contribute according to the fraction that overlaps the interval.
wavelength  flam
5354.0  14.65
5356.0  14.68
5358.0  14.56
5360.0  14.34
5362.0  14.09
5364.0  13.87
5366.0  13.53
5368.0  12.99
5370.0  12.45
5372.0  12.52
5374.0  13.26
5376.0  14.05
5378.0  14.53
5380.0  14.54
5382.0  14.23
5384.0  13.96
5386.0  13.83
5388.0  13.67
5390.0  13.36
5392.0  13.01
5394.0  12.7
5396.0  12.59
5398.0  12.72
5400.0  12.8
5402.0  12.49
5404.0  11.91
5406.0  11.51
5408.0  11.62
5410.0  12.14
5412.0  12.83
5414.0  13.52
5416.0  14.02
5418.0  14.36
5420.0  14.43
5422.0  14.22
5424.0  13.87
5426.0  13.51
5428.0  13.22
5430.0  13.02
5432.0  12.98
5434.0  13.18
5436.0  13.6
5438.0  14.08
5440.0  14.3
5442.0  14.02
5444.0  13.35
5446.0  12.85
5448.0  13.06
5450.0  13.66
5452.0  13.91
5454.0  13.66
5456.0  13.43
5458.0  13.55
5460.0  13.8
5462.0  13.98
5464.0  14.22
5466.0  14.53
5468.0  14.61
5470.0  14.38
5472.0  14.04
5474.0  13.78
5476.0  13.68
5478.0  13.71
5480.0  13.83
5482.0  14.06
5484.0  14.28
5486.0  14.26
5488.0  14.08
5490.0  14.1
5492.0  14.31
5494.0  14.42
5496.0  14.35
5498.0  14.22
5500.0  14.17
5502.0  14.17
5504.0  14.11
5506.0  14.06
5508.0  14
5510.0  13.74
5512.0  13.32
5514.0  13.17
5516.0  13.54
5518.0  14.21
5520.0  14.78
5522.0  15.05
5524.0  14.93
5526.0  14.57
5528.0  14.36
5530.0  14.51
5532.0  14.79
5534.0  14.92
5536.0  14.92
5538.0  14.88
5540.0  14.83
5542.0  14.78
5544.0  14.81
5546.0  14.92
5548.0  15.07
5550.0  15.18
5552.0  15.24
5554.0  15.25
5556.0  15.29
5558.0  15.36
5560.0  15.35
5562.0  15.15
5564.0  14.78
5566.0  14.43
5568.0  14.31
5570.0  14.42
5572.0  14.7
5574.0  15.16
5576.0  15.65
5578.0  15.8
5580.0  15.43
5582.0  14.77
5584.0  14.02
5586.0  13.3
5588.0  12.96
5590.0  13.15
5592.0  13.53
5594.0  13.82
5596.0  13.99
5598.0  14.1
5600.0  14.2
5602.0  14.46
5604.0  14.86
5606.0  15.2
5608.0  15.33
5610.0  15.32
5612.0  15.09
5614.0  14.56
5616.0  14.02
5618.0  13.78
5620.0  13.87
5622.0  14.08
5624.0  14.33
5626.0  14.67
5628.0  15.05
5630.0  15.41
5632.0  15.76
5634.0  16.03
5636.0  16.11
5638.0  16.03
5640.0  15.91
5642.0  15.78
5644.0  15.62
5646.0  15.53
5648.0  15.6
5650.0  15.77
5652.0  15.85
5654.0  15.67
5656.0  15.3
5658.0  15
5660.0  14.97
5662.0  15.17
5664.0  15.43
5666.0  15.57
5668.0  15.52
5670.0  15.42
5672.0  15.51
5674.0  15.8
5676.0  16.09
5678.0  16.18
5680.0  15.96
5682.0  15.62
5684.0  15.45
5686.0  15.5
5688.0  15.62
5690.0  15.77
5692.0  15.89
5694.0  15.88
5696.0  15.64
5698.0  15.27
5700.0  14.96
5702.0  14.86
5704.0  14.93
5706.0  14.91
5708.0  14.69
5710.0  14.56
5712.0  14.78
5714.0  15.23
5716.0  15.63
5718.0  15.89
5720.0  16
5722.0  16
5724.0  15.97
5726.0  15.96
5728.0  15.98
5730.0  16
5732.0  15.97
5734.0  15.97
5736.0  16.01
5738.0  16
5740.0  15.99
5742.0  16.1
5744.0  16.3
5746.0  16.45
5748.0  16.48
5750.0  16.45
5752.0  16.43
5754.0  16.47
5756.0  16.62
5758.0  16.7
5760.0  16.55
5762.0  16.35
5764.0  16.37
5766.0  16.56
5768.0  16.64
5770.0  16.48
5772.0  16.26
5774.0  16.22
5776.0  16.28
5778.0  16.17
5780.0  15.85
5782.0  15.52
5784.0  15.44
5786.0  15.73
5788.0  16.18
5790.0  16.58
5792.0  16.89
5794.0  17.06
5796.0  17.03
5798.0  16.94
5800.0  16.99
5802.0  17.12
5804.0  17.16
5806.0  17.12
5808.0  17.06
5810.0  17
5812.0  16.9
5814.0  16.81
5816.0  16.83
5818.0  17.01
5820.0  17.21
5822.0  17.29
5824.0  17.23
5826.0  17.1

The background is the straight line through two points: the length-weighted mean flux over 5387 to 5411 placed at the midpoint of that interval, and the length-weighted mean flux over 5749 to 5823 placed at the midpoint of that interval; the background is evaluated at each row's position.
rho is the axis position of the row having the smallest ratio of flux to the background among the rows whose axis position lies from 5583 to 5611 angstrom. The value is 5588.0 angstrom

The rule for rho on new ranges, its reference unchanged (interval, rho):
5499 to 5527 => 5514.0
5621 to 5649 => 5622.0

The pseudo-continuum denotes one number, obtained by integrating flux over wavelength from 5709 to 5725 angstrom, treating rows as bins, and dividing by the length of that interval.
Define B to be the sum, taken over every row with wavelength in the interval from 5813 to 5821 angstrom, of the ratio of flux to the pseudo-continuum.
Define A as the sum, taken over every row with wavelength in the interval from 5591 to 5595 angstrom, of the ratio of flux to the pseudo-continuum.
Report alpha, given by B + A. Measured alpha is 6.1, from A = 1.8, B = 4.38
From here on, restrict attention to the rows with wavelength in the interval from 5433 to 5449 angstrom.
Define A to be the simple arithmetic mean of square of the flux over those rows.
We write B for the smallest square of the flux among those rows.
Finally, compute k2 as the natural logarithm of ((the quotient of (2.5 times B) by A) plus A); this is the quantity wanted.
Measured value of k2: 5.23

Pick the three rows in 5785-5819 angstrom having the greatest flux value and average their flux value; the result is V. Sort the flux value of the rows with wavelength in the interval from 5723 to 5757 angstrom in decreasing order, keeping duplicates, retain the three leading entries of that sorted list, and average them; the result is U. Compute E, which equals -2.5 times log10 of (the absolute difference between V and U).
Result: 0.54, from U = 16.5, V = 17.1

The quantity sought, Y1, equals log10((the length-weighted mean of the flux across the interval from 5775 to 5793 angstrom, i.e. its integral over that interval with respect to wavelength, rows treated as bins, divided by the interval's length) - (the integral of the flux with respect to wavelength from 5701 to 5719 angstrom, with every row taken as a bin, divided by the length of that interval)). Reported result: 0.01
